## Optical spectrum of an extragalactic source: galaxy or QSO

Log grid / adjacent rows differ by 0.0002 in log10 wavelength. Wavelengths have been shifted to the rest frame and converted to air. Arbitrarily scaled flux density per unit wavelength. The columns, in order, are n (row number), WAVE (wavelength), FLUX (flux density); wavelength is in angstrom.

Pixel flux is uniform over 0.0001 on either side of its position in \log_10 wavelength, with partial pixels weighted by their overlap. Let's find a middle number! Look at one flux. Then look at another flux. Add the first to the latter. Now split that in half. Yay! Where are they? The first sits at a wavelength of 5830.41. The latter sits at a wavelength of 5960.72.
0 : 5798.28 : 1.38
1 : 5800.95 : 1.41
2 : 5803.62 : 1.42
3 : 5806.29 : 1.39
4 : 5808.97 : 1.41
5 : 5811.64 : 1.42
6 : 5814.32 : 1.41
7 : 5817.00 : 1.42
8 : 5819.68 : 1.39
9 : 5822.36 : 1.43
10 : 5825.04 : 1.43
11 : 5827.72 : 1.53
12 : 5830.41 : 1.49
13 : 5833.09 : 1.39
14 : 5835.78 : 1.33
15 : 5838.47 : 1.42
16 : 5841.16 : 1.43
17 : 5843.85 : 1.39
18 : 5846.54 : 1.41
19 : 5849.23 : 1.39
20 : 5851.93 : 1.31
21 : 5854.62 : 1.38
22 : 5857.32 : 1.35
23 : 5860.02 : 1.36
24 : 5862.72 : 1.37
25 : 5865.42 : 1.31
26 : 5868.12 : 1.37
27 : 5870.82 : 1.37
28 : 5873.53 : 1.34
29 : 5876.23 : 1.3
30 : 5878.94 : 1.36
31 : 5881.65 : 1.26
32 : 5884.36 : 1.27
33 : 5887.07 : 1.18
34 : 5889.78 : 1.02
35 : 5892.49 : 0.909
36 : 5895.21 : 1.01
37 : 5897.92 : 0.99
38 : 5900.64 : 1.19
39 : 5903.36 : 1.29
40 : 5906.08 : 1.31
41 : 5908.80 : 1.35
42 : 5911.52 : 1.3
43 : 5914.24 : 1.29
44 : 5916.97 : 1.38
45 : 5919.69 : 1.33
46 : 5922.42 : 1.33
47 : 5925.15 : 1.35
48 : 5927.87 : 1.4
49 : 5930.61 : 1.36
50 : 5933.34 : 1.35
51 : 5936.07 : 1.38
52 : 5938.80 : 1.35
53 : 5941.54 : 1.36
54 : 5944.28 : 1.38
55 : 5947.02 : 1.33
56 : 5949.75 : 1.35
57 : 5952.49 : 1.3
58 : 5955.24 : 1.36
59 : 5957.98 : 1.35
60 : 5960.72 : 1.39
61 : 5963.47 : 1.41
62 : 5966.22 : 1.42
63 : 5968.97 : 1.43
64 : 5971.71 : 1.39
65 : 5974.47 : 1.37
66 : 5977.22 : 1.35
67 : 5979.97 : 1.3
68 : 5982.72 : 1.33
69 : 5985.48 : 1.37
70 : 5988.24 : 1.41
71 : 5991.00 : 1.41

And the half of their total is 1.44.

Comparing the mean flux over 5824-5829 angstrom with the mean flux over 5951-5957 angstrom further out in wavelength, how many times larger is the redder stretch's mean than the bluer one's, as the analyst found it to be 0.90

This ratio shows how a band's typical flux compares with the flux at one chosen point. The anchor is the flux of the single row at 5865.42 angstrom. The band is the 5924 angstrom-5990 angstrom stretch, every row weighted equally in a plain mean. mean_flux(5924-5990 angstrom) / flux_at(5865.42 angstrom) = 1.043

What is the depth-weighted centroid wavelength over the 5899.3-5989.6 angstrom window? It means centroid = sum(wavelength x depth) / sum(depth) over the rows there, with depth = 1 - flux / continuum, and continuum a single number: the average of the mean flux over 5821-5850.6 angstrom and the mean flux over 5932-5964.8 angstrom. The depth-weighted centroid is 5928.6 angstrom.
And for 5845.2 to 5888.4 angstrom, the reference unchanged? 5875.8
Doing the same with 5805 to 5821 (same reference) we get 5813.3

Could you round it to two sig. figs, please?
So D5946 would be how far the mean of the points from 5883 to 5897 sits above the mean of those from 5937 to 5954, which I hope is -0.27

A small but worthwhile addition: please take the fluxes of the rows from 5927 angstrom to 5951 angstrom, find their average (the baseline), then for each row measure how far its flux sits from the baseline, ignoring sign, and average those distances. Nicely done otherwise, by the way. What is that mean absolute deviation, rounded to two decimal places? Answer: 0.02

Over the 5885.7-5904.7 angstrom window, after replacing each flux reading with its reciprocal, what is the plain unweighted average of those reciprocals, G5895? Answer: 0.935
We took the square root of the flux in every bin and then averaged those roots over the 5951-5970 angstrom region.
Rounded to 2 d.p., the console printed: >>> 1.17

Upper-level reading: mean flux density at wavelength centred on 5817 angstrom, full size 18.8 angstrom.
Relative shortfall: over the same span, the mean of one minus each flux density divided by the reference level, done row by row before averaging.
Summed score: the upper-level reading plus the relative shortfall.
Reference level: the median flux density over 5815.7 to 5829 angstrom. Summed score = 1.43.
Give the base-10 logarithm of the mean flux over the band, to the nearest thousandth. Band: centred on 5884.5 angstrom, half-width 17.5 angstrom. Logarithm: 0.078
